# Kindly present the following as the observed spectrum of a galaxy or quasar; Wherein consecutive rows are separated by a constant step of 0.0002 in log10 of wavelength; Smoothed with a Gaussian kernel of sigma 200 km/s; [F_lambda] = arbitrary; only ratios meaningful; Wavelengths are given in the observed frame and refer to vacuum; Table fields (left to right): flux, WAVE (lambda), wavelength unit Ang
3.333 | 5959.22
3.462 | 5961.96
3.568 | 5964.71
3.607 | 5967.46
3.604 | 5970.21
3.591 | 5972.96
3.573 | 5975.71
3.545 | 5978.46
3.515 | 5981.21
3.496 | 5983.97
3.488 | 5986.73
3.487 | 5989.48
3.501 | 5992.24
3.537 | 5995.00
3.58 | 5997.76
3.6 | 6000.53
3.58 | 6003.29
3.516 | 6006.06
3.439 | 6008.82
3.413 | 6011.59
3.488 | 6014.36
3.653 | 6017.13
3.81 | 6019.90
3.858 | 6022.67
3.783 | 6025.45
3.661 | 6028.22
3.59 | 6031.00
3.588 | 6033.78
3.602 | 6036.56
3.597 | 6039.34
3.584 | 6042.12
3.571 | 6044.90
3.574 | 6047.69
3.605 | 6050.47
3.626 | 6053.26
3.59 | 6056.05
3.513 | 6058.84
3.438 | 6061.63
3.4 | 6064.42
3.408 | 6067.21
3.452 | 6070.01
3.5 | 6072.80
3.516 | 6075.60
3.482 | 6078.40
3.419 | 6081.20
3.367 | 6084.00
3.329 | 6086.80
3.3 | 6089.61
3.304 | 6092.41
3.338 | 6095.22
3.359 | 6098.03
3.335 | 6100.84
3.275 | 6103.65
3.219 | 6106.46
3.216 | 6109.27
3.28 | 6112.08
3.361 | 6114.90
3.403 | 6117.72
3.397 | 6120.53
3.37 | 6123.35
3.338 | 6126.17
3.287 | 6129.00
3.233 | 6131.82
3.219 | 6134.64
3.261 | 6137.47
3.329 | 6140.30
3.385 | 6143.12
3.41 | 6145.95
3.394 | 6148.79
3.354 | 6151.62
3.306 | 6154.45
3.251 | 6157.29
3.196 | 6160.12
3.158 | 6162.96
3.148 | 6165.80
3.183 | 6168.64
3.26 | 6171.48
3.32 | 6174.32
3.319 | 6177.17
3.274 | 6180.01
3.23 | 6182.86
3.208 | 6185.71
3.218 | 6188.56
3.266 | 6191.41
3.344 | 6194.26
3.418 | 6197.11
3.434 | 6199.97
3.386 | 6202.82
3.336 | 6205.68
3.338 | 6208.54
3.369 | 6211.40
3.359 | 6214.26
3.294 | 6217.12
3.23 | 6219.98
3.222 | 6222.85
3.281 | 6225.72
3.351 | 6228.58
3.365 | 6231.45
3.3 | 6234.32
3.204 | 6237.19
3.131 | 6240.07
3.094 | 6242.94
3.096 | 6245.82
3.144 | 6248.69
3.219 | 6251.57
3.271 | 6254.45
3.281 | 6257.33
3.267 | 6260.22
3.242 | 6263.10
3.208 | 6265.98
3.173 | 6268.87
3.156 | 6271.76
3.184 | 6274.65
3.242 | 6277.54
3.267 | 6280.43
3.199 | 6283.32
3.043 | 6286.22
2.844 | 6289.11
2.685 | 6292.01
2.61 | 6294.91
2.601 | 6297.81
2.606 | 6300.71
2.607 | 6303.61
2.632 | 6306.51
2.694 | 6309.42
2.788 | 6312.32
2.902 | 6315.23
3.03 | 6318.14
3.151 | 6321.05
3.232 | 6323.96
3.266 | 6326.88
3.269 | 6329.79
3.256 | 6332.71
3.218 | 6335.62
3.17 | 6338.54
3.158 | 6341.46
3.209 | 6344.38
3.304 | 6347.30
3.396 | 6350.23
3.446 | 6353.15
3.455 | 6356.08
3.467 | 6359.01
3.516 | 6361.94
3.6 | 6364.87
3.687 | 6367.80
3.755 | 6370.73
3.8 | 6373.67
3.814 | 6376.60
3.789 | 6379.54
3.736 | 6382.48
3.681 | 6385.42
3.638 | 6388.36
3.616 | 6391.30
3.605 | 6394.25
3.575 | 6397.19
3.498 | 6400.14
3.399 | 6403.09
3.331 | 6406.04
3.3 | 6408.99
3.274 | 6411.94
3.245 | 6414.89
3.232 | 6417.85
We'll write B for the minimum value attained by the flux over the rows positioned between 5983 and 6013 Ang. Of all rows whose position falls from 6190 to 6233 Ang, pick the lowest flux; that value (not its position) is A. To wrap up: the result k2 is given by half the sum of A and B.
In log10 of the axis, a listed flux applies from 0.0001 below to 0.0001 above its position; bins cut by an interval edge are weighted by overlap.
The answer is 3.32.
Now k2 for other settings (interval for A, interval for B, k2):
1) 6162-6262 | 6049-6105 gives 3.18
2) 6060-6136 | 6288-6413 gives 2.91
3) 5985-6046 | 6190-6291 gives 3.13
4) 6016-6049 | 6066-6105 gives 3.42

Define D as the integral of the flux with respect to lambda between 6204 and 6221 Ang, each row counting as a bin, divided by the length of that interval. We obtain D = 3.3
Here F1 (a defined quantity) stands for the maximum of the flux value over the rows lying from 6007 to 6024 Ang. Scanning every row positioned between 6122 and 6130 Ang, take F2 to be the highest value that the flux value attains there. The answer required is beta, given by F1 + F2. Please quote 7.23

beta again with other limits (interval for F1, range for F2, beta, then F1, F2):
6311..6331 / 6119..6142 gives 6.67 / 3.269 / 3.397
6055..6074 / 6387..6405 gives 7.23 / 3.59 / 3.638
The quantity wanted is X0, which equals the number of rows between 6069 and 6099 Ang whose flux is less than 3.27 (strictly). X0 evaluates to 0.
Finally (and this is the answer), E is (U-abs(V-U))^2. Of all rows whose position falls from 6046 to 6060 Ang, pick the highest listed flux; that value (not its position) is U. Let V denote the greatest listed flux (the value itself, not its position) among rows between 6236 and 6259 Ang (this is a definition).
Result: 10.8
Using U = 3.626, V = 3.281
